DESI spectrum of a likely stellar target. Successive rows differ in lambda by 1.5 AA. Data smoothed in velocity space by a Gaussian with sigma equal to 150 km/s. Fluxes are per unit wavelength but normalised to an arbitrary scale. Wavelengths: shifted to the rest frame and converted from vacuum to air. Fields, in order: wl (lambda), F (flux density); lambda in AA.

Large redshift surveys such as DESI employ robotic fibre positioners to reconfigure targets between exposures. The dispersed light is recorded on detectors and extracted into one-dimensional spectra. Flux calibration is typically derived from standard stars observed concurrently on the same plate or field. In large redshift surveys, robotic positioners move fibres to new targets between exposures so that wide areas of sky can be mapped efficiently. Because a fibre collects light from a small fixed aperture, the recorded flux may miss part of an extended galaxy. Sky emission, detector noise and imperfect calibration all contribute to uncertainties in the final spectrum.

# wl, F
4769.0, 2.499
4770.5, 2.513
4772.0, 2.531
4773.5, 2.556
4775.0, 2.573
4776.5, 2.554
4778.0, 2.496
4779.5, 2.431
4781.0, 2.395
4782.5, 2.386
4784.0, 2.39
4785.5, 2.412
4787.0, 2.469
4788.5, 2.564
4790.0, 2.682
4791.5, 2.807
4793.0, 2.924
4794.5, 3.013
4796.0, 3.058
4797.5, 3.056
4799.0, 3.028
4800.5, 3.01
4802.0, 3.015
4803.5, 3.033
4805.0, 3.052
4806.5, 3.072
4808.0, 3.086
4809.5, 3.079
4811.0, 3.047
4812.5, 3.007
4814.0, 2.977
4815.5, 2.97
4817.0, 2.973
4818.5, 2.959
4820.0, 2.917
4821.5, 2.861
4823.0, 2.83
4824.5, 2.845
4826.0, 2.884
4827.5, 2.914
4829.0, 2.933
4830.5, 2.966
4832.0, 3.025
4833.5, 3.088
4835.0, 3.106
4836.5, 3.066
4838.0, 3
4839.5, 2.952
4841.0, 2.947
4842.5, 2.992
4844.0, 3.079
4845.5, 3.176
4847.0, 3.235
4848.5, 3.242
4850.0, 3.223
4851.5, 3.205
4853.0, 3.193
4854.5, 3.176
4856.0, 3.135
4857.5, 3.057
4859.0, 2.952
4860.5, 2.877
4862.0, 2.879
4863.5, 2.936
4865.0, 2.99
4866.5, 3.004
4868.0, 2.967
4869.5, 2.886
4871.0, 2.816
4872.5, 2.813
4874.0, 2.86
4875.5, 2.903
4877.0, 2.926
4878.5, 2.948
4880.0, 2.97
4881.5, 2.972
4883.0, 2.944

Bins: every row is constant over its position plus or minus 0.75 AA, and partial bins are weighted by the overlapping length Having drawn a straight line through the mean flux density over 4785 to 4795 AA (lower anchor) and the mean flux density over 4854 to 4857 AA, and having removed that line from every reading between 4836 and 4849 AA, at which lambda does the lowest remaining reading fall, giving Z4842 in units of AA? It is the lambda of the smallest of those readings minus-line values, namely 4841.0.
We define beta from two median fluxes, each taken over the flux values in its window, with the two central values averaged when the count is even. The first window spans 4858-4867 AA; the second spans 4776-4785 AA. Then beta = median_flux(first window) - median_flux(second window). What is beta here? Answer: 0.53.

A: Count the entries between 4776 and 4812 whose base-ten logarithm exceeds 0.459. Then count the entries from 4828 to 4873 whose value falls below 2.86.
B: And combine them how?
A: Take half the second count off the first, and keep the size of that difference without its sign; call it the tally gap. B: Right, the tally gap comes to 12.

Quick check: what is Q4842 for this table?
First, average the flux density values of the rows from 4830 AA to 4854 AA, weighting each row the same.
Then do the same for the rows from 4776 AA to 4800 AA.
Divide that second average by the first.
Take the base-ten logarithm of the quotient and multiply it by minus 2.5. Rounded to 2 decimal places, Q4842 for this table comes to 0.16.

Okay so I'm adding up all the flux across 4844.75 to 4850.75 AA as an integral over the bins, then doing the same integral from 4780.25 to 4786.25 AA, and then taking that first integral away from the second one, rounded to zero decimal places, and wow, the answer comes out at -5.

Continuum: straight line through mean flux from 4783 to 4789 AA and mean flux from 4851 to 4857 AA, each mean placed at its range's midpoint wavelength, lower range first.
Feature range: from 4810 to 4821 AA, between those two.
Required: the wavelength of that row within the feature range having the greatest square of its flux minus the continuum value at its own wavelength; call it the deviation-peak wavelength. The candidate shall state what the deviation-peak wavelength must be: 4811.0 AA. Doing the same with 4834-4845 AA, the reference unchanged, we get 4835.0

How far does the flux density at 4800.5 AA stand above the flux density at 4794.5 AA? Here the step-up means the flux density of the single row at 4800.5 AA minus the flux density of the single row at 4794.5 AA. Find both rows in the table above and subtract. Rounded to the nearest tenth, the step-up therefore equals 0.0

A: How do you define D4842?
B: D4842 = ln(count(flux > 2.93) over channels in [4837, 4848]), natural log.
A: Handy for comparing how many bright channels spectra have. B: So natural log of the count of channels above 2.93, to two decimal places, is 1.95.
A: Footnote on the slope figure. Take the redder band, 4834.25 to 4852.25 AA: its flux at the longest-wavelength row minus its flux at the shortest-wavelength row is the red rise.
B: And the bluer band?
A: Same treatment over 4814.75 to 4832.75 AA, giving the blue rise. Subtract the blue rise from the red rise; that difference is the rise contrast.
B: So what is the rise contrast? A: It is 0.04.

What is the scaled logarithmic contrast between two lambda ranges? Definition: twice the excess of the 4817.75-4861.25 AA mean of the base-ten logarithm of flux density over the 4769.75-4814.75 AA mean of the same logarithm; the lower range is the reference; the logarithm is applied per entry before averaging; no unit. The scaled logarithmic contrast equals 0.08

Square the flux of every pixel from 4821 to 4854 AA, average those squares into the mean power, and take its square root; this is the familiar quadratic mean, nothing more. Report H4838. 3.04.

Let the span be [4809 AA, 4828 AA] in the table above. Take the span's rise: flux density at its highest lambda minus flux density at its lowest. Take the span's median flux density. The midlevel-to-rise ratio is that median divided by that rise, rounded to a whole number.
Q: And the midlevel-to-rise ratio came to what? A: -18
